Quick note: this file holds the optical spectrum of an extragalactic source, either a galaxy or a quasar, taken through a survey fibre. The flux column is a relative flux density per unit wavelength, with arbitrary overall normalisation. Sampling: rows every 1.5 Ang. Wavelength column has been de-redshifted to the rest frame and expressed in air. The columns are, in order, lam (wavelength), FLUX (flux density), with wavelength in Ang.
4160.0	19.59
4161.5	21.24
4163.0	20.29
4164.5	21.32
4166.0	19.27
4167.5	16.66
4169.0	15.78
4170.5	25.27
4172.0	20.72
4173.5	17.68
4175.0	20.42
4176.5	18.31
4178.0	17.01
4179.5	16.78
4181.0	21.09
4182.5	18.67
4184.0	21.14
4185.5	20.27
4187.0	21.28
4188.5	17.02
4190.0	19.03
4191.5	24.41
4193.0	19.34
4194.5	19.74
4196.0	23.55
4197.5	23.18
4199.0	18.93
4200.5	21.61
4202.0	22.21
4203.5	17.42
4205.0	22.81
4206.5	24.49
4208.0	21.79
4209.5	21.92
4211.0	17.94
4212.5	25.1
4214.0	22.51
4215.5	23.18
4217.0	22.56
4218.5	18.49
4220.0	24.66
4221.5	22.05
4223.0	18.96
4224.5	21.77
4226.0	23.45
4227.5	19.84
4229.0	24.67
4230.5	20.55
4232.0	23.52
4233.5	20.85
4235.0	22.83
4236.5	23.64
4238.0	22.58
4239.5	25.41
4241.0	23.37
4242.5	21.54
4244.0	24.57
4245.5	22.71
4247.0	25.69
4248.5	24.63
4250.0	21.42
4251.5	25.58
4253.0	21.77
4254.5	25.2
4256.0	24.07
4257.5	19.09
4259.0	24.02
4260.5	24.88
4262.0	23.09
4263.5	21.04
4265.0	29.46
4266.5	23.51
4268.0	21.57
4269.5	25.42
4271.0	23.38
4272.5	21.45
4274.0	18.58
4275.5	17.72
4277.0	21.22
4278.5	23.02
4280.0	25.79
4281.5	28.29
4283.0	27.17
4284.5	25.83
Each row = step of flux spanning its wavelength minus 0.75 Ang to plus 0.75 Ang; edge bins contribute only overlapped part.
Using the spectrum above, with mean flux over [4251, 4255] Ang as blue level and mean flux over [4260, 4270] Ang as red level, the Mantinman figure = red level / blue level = 1.00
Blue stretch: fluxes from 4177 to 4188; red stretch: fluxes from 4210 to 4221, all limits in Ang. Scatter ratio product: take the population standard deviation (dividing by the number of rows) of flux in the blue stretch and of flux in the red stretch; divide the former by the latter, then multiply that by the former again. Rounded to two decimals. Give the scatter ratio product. 1.28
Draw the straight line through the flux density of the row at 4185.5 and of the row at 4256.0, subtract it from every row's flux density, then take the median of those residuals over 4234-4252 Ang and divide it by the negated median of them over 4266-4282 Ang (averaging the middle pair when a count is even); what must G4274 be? 0.2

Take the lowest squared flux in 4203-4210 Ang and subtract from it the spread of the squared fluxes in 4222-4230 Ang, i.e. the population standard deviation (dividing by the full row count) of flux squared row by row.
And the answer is 210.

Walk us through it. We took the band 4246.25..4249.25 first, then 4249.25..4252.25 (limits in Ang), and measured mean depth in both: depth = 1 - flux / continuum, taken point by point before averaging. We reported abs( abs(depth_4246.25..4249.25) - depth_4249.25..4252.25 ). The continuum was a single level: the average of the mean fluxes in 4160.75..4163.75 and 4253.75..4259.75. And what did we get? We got 0.22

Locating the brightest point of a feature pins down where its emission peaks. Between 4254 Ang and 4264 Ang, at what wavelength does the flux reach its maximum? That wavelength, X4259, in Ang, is 4254.5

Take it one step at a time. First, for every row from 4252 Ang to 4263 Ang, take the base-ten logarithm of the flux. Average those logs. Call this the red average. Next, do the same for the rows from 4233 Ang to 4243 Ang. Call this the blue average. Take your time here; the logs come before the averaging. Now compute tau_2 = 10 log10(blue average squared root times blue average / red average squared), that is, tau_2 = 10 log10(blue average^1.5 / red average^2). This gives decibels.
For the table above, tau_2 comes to -0.69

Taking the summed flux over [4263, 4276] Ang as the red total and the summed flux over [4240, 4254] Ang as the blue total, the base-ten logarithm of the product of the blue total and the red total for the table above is 4.63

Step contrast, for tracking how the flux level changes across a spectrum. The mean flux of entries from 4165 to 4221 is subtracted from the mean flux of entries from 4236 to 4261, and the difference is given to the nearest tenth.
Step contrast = 2.9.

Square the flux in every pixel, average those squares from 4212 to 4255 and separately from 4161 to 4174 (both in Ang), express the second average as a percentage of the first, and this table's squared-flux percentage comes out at 76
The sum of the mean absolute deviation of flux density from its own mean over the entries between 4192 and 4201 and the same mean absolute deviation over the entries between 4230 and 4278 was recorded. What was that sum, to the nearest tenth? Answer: 3.6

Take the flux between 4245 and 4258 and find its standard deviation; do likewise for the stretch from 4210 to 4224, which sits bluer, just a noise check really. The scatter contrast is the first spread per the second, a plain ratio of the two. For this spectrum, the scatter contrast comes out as 0.9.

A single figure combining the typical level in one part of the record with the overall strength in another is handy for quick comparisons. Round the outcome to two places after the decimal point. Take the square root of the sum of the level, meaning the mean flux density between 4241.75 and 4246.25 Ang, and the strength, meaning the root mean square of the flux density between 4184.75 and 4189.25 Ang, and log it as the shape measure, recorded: 6.52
